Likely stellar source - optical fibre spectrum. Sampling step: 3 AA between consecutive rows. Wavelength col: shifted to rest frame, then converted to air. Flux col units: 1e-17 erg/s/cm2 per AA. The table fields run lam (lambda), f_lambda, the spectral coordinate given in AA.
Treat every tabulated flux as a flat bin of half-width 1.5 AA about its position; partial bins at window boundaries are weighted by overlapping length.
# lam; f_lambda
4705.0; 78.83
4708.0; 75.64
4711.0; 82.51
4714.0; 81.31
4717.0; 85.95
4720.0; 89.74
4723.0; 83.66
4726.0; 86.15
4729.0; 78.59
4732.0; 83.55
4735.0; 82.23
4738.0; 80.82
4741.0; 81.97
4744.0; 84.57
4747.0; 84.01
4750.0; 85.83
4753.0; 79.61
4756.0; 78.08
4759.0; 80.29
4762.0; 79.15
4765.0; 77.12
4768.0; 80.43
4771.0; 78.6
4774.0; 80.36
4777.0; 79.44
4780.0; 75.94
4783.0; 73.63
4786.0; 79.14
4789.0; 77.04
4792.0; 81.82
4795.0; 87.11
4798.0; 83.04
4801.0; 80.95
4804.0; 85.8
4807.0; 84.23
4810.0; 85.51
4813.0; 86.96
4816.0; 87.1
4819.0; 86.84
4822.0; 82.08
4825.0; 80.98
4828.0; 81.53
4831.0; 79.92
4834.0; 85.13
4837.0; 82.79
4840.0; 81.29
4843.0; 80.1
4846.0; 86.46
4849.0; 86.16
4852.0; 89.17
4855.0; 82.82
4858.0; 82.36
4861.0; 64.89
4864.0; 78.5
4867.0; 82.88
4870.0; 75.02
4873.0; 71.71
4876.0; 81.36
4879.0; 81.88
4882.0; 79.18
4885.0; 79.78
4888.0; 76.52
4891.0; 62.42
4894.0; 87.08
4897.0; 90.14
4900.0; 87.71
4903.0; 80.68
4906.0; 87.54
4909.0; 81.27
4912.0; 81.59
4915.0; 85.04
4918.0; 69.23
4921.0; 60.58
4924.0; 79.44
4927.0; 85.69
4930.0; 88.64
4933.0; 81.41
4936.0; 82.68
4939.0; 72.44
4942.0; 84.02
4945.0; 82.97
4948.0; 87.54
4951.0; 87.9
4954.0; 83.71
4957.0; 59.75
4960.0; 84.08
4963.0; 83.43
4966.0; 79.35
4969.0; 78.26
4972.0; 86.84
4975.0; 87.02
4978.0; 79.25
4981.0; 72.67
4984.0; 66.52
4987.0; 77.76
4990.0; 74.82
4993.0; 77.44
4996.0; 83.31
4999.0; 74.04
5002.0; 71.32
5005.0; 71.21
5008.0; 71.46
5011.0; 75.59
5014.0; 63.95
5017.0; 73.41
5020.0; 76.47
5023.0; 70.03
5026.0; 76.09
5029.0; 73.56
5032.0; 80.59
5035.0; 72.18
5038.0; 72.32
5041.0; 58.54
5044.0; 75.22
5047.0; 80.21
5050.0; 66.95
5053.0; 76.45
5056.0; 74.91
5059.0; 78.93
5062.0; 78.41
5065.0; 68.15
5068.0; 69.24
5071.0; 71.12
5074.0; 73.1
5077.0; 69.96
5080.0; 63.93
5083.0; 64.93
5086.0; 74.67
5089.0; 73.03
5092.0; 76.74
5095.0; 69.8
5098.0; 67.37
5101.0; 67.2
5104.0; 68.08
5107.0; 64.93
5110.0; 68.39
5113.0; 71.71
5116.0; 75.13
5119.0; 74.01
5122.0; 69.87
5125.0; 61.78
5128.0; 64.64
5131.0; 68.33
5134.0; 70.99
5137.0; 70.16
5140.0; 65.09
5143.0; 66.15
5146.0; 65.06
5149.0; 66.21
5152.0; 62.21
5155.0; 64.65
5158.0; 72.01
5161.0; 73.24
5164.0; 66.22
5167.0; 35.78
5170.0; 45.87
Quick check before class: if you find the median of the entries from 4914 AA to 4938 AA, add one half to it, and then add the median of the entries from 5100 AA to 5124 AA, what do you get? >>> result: 152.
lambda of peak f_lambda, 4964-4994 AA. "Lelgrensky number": 4975.0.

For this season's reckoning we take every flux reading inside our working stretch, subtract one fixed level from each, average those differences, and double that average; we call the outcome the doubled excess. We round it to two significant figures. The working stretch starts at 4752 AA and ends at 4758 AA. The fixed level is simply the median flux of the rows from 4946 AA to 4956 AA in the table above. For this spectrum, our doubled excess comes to -17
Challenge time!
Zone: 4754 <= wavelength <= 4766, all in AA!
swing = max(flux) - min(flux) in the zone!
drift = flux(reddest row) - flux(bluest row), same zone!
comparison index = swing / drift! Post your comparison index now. -3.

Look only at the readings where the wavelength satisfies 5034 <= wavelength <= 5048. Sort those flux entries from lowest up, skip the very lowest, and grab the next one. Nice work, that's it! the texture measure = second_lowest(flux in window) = 72.18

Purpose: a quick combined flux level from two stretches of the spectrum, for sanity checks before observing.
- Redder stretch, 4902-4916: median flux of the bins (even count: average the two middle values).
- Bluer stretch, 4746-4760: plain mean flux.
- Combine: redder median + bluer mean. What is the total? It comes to 163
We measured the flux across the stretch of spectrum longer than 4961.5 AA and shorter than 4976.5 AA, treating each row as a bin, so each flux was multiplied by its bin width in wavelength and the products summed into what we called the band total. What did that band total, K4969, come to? 1245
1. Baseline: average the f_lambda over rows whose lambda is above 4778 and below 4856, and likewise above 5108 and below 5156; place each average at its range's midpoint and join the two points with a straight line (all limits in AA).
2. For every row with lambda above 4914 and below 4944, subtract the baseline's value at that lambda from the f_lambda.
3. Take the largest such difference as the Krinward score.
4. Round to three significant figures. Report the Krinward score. 11.2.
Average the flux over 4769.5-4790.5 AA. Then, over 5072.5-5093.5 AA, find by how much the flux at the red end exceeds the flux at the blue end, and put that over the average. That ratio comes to 0.047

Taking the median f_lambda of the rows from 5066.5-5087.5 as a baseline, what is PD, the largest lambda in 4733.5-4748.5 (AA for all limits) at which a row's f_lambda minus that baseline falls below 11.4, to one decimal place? 4738.0 AA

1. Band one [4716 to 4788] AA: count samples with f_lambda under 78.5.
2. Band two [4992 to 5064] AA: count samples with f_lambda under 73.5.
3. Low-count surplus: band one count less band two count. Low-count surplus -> -6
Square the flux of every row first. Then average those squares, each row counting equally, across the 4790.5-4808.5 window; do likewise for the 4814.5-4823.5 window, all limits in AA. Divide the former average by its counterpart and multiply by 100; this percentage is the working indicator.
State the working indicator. 96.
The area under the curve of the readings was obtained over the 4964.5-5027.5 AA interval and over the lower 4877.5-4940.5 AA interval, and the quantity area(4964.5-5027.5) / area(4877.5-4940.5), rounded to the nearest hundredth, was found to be 0.94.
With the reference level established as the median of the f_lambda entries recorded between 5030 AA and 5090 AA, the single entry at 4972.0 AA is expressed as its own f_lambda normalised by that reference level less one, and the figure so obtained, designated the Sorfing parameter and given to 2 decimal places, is 0.19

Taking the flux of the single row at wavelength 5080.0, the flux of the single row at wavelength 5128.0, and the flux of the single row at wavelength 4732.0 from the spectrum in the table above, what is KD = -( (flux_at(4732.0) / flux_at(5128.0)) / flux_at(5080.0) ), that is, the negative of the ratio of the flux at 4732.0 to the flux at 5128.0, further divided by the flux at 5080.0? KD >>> -0.0202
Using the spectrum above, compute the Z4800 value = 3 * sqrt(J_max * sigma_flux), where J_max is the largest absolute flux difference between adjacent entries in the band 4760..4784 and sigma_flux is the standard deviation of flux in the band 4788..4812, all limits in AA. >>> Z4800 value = 10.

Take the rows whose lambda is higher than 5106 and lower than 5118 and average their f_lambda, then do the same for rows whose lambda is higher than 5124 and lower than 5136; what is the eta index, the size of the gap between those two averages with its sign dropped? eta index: 3.6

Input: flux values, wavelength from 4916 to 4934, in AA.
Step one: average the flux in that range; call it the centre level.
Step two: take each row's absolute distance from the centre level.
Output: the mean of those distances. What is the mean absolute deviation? 8.4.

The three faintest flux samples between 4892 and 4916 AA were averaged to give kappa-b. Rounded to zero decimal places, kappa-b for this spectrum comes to 81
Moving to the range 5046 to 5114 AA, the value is 65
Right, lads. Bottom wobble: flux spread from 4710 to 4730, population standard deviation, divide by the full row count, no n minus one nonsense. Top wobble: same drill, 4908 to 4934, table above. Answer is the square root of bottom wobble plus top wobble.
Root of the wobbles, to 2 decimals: 3.42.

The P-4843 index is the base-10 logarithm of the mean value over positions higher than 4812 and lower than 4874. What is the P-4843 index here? 1.912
